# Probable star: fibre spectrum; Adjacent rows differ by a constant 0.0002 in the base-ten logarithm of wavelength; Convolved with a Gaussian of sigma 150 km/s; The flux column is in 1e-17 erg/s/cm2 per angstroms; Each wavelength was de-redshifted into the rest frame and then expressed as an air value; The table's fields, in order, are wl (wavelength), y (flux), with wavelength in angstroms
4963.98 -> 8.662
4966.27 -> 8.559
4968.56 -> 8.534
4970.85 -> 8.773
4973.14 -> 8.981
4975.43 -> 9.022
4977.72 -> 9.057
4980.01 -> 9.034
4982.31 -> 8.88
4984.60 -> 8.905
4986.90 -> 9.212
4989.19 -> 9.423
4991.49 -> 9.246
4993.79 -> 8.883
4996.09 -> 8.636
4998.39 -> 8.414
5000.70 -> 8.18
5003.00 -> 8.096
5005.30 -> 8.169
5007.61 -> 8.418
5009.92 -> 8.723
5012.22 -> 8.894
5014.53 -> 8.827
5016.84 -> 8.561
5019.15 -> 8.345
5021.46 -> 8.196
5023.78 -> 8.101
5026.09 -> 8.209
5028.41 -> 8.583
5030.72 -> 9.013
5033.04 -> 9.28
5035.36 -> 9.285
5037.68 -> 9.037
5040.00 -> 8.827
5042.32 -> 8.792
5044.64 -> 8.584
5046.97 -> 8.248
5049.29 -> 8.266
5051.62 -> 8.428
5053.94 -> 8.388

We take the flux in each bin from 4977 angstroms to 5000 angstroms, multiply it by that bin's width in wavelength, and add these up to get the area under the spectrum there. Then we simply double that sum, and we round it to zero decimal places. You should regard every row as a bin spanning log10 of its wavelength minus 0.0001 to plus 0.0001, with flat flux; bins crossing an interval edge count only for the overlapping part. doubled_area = 412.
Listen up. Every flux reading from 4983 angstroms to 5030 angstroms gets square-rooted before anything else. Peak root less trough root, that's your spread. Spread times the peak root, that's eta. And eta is 0.69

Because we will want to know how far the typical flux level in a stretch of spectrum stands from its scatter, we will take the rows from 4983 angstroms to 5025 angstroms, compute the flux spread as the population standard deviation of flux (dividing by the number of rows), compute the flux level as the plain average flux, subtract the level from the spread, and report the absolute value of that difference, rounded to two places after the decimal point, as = 8.22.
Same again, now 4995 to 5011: 8.15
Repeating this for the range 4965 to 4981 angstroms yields 8.64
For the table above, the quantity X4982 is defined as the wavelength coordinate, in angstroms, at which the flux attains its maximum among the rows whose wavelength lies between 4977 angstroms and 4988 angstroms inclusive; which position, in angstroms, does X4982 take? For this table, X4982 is 4986.90 angstroms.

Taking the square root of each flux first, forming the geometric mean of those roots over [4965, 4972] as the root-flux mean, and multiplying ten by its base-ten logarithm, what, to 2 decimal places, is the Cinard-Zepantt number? 4.68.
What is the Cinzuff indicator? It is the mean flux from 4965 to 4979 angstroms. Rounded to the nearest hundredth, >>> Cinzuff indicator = 8.82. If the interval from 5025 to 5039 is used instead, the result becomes 8.90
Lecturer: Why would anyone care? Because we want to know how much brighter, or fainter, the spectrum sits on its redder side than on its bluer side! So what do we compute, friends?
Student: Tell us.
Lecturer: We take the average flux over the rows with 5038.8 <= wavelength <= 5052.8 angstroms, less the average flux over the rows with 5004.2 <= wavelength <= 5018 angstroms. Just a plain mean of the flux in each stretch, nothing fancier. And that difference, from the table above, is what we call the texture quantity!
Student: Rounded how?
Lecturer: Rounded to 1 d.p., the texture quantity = -0.1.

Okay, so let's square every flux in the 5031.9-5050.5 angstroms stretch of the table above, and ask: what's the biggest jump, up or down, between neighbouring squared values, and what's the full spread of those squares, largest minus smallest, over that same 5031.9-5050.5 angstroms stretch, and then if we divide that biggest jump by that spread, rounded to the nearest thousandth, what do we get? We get 0.311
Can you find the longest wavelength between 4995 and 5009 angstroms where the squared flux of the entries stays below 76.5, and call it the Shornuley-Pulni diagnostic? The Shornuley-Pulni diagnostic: 5007.61 angstroms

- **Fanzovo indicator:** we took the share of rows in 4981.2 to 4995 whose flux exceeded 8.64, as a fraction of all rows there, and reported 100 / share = 100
